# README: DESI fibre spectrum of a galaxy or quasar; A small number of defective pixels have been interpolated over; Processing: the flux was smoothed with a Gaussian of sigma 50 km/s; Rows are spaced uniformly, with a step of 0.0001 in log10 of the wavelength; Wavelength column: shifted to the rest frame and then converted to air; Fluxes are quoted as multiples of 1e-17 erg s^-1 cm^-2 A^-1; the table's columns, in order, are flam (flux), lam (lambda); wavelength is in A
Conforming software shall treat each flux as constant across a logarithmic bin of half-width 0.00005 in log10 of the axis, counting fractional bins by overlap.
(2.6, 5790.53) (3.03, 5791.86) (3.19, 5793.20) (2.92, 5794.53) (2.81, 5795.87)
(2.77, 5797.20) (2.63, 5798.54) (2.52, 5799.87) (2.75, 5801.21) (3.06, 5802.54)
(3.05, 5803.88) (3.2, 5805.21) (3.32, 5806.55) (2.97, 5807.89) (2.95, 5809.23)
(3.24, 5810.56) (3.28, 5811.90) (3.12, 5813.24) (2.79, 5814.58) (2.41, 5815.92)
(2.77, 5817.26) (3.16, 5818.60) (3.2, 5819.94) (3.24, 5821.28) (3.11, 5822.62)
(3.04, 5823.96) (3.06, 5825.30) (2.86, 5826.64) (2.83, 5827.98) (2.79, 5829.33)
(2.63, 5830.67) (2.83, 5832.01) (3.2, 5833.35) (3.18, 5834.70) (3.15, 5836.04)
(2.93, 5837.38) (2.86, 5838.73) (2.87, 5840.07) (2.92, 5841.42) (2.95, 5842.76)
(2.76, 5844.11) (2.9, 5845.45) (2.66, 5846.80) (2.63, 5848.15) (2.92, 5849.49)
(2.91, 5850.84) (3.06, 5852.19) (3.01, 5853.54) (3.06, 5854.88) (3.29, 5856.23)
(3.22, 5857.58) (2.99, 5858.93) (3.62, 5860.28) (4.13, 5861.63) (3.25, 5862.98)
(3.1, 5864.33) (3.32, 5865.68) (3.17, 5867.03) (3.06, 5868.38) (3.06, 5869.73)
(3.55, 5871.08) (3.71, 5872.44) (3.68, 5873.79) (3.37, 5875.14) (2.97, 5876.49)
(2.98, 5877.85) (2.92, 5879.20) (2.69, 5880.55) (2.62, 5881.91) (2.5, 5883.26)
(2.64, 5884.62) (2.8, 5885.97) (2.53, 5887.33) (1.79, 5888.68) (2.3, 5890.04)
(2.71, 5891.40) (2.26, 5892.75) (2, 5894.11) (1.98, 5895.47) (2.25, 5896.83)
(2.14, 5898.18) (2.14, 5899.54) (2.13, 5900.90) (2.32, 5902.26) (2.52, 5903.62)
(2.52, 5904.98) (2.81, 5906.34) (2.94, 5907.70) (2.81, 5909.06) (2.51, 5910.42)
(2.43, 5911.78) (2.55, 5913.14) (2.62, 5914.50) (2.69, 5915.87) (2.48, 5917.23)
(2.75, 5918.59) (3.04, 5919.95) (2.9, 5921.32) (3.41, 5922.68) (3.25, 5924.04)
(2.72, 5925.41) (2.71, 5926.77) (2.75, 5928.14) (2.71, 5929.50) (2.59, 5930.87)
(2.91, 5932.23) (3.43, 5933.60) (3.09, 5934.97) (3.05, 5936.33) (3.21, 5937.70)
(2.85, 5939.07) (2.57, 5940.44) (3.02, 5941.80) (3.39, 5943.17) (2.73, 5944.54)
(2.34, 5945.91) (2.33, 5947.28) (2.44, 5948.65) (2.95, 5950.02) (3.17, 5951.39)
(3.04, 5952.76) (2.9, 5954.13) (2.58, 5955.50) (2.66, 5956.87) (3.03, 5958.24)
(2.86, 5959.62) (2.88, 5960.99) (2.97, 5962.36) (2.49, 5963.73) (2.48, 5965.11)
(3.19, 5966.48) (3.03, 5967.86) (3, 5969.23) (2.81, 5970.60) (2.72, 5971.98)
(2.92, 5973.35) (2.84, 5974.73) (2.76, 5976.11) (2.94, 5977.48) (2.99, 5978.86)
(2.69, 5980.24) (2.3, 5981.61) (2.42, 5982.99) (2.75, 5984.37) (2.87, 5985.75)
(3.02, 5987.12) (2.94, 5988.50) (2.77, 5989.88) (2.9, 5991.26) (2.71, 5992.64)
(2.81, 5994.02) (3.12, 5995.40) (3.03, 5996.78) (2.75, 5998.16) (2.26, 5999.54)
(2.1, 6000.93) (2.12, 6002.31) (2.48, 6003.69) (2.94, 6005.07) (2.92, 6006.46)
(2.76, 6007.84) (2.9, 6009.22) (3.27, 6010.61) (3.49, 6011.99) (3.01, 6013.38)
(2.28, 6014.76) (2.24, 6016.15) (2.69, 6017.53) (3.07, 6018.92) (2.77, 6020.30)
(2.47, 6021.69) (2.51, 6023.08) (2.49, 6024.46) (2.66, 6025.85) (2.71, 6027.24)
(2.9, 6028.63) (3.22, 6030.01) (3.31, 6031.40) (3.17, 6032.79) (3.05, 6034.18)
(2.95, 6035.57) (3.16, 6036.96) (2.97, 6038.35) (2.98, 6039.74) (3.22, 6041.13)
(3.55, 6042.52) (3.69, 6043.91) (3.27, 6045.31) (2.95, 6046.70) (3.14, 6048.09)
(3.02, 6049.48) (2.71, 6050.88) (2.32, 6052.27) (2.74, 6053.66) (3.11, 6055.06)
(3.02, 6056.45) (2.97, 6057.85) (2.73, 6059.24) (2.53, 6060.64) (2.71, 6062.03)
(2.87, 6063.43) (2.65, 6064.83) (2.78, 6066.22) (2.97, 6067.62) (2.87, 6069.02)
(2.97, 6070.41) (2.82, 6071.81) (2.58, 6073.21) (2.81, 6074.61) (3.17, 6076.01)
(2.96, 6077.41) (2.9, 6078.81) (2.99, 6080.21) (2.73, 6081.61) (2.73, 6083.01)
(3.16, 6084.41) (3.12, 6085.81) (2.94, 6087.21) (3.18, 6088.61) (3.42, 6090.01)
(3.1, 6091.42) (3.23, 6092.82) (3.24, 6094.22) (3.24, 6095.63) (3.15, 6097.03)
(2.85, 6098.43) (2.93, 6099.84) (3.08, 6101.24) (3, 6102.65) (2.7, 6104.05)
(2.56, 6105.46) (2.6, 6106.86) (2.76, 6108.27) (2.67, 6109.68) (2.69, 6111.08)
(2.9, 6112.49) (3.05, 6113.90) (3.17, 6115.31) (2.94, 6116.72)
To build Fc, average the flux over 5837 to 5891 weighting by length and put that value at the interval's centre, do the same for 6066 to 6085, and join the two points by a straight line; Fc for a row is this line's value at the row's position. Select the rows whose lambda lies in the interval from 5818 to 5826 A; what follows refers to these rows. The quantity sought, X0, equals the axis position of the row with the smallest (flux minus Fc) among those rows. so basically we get 5823.96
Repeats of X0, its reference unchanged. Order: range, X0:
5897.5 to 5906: 5900.90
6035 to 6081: 6052.27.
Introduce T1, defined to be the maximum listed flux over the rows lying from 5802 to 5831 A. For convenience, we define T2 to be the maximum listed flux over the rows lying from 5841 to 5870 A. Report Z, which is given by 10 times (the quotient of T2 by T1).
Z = 12.4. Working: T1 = 3.32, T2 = 4.13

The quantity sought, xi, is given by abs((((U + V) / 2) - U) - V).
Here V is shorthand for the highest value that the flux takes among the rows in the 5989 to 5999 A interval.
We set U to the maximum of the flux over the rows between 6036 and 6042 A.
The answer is 3.17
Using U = 3.22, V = 3.12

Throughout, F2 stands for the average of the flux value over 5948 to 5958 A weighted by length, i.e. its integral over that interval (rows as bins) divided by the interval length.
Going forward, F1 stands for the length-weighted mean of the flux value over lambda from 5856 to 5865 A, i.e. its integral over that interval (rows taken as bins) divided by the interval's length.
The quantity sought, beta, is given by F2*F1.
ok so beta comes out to 9.6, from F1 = 3.4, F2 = 2.8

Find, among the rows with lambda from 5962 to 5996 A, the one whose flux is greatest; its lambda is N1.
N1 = 5966.48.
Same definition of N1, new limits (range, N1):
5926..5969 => 5933.60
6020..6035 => 6031.40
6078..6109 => 6090.01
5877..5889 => 5877.85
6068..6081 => 6076.01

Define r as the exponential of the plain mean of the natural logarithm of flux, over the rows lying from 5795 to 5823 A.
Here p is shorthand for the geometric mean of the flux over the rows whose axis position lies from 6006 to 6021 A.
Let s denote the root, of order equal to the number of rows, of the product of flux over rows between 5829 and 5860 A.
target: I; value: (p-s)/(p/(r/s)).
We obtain -0.04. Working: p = 2.83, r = 2.96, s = 2.94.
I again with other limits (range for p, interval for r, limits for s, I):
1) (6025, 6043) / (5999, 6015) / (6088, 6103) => -0.02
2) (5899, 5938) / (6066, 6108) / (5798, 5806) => -0.04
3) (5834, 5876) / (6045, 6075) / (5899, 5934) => 0.14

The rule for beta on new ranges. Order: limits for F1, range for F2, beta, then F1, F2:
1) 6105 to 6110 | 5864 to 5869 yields 8.4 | 2.6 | 3.2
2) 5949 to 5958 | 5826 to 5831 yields 8.0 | 2.9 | 2.8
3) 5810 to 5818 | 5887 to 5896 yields 6.5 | 2.9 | 2.2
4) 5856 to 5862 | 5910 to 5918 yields 8.7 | 3.4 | 2.6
